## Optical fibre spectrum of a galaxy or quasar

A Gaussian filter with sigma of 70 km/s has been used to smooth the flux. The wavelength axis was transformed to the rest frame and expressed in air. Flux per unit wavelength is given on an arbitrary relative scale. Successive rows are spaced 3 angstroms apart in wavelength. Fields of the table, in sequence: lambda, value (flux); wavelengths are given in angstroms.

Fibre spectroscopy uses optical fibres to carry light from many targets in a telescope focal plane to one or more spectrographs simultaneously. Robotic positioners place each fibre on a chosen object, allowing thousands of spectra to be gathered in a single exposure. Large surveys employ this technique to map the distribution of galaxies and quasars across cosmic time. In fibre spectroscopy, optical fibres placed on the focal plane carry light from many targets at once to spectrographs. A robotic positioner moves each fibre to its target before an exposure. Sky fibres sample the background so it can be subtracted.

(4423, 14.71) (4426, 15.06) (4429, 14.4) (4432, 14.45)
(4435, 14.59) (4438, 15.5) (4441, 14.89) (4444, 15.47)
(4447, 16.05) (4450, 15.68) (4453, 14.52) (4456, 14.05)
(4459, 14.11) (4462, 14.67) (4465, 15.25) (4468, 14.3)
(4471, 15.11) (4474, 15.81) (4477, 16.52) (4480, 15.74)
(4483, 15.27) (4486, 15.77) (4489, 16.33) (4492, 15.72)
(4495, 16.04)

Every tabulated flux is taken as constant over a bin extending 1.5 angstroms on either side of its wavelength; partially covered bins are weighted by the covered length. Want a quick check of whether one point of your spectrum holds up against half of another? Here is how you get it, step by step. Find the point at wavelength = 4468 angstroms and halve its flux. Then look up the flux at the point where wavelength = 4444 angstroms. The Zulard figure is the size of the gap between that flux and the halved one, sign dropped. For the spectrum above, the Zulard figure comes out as 8.3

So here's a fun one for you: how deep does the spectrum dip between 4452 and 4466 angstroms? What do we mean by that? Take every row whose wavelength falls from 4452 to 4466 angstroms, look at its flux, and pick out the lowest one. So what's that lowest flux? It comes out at 14.05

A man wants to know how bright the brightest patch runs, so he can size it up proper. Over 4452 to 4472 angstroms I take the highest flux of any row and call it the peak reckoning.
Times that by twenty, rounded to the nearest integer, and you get 305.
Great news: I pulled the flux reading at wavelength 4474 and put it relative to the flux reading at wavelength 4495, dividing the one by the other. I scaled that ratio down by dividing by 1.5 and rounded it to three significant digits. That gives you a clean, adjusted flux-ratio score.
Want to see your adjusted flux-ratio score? 0.657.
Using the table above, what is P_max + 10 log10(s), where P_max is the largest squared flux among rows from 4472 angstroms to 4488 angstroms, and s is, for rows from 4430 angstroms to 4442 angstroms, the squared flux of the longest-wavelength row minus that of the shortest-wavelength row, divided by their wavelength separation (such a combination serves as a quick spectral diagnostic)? 274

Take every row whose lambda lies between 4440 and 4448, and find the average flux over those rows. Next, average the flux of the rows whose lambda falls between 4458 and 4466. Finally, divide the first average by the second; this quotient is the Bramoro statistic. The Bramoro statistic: 1.054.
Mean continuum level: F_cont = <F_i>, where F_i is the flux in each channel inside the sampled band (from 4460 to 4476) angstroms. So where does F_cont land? 15.0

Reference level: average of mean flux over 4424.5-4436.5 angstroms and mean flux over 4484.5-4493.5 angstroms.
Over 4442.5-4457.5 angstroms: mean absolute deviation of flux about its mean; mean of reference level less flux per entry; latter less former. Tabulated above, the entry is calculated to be -0.57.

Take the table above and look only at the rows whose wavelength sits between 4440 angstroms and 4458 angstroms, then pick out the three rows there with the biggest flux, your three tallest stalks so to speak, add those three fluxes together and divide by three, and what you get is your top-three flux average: 15.7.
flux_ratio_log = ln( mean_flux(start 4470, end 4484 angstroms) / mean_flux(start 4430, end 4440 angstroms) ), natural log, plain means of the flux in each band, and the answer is 0.06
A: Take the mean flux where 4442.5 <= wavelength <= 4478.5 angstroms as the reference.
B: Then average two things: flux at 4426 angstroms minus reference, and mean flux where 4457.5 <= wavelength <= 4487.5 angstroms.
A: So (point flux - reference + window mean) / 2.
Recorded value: 7.59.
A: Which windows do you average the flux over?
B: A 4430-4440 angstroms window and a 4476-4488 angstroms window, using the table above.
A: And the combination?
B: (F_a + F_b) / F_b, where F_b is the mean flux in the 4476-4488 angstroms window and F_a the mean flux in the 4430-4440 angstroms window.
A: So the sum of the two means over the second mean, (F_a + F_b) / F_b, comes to 1.94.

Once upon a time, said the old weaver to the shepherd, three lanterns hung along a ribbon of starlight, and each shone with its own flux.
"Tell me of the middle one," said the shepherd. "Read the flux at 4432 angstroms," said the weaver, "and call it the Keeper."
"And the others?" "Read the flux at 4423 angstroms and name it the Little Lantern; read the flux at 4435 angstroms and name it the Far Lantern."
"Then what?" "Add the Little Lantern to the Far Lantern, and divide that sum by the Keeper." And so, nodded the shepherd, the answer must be 2.03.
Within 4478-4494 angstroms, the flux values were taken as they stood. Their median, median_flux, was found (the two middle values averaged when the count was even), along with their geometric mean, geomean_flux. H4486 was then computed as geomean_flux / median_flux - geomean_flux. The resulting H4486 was -14.8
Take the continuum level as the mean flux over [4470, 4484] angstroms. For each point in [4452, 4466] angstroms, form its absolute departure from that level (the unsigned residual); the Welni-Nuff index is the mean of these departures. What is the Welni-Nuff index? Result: 1.2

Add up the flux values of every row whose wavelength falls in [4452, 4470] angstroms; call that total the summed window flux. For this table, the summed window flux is 87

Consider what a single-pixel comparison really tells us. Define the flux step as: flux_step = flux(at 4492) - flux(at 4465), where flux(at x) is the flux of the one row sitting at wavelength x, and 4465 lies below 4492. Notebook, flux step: 0.5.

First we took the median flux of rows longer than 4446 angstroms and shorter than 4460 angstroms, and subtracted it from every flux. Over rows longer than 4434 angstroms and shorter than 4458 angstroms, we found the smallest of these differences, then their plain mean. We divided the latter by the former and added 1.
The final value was 0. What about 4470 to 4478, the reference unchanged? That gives 3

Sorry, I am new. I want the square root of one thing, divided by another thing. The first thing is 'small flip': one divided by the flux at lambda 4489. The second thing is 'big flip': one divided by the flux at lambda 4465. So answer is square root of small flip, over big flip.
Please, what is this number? 3.77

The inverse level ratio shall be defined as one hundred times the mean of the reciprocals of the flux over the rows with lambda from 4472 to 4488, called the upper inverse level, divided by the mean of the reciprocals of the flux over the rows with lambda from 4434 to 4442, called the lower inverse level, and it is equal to 95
